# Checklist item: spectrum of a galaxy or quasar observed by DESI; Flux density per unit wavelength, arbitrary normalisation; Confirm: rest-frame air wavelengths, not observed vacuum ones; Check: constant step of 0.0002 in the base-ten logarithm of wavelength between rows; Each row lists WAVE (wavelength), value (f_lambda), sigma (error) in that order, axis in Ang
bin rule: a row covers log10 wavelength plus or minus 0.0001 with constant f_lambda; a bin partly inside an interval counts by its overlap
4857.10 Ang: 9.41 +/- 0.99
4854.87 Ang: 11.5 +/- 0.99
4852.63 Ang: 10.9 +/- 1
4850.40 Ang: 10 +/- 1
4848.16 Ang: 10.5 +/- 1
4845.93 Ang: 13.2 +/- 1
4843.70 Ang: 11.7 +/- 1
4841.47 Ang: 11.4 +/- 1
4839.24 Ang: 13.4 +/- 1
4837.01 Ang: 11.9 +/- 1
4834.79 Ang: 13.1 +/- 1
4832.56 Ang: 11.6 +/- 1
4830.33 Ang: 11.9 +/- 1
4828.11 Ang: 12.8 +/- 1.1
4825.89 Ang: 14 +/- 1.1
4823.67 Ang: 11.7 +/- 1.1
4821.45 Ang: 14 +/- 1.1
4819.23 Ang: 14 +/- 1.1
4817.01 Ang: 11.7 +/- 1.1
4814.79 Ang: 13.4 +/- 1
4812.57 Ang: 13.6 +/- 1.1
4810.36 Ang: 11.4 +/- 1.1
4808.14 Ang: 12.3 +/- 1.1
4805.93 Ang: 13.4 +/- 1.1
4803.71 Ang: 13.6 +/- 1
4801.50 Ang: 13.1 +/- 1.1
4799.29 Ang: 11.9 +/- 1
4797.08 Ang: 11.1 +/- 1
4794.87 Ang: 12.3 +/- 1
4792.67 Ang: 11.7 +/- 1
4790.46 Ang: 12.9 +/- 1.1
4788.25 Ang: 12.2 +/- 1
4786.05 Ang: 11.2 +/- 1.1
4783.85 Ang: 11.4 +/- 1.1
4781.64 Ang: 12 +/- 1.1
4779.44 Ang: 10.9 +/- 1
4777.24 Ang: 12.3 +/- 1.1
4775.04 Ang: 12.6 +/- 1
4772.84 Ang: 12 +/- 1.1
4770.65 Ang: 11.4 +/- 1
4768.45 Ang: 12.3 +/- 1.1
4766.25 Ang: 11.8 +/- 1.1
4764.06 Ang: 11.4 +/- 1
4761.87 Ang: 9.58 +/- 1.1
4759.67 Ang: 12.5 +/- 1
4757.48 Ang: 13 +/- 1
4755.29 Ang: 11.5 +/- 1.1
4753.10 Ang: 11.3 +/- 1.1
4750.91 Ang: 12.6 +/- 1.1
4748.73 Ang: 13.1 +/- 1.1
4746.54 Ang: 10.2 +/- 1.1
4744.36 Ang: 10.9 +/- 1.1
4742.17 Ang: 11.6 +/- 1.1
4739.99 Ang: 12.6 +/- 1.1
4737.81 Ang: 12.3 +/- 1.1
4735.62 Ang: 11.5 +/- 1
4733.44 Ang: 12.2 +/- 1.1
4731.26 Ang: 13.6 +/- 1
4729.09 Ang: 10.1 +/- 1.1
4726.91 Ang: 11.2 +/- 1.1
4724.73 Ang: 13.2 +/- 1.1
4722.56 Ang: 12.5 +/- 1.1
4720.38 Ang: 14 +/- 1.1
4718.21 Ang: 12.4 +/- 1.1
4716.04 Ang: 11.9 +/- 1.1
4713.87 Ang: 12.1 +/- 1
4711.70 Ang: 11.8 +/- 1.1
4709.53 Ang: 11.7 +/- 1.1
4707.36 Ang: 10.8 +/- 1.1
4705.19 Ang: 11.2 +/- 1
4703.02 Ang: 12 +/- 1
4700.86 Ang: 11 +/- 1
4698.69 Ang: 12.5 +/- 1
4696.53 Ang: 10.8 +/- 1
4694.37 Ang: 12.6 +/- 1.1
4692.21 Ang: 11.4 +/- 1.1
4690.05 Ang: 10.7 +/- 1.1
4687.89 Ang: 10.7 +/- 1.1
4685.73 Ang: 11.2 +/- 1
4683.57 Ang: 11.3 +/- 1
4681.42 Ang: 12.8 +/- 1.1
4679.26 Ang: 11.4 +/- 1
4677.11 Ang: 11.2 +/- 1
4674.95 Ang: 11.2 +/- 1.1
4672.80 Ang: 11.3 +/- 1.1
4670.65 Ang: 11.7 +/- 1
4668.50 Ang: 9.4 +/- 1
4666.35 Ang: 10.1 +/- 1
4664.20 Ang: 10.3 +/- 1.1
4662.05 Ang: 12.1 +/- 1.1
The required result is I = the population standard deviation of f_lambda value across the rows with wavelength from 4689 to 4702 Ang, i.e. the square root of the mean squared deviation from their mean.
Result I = 0.8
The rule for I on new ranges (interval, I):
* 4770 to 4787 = 0.5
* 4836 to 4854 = 1.1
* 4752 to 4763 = 1.2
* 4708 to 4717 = 0.1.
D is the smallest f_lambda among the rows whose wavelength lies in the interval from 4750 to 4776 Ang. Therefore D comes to 9.58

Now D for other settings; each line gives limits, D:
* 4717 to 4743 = 10.1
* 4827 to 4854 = 10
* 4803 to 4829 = 11.4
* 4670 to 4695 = 10.7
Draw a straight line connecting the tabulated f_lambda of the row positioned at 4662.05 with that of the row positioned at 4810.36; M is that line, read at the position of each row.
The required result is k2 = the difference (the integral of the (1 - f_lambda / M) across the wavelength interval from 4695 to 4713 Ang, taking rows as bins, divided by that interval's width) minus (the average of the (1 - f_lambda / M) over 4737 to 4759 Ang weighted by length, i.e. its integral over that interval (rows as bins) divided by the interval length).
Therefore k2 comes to 0.05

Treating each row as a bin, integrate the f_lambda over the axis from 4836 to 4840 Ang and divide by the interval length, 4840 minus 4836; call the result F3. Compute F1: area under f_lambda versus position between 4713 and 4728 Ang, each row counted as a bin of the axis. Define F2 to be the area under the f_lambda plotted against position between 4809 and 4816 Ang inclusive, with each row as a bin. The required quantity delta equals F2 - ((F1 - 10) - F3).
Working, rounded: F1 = 187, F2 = 89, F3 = 12.6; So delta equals -75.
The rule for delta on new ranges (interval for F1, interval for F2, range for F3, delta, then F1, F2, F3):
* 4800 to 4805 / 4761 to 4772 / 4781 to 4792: 81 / 66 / 125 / 11.9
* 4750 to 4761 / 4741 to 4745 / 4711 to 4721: -66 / 133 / 45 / 12.4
